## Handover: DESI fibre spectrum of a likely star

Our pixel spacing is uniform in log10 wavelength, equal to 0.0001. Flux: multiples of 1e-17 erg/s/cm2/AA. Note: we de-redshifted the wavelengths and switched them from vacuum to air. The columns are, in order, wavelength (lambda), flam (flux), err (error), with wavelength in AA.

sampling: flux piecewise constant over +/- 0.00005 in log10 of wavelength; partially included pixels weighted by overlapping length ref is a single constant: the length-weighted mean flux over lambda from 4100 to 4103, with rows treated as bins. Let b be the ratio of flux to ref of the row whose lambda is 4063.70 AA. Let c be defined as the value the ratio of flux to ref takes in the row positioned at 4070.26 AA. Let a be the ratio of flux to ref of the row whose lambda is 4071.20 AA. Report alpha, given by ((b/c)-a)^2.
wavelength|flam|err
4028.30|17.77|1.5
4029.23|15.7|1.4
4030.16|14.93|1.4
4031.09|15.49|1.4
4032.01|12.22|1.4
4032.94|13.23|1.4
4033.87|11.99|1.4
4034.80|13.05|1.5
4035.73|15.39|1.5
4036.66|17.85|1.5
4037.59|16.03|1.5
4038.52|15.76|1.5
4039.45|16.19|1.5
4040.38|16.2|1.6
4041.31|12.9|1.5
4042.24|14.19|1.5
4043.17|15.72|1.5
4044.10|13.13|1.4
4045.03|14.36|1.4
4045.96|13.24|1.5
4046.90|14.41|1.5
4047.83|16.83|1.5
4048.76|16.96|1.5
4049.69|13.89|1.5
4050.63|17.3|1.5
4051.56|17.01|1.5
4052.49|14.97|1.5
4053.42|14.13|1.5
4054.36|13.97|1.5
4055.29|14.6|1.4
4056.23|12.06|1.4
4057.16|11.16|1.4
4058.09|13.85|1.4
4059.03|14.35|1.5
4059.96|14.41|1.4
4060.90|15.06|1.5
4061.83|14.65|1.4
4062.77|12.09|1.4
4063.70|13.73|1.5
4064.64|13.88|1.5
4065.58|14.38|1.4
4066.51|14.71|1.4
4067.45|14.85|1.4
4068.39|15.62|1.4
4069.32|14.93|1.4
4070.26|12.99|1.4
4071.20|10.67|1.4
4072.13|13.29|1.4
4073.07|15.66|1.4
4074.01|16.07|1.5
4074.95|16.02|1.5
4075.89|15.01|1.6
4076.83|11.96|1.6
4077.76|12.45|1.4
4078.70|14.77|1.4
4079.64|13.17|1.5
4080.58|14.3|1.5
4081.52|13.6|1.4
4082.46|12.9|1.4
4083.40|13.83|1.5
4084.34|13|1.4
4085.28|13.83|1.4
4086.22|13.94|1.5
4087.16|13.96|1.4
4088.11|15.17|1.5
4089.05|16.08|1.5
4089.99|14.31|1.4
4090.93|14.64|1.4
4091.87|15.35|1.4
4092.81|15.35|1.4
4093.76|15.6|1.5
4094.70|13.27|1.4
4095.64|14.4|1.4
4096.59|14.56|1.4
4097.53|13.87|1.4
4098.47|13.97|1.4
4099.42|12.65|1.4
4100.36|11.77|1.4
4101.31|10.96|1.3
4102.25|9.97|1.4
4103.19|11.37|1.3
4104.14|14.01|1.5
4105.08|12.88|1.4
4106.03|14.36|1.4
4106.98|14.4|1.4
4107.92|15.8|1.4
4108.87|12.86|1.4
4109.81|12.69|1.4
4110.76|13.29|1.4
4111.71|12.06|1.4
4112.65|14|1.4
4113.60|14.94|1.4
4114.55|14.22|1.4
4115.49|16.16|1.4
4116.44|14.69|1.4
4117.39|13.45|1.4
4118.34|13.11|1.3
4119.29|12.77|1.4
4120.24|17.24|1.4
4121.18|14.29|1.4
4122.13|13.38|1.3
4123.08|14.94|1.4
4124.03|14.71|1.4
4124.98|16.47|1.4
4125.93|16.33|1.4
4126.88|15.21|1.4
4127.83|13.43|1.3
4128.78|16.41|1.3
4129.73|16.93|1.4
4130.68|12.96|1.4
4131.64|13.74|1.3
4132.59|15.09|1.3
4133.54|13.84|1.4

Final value 0.006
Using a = 0.98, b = 1.26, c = 1.19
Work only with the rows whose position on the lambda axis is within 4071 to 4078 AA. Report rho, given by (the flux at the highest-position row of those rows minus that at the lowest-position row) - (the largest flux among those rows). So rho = -14.3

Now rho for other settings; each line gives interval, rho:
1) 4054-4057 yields -16.5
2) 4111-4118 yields -14.8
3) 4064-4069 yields -13.9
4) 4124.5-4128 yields -19.5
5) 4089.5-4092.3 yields -14.3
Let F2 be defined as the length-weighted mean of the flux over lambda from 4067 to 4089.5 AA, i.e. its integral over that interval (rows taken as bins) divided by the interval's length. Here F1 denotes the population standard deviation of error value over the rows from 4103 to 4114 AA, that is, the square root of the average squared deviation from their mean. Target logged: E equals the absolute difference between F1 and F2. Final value 14.0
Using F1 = 0.041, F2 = 14.1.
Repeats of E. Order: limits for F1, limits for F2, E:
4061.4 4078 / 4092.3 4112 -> 13.3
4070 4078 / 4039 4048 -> 14.6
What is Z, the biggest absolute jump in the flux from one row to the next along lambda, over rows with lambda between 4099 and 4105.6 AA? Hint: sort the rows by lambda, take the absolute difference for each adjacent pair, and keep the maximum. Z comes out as 2.6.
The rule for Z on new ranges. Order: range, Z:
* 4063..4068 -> 0.5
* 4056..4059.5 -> 2.7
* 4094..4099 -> 1.1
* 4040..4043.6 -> 3.3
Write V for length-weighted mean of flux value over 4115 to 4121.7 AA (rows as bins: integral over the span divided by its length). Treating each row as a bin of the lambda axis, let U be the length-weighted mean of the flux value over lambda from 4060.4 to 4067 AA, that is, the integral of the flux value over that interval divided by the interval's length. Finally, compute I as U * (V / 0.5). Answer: 409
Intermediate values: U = 14.1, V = 14.5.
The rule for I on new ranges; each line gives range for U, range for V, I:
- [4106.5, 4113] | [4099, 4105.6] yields 325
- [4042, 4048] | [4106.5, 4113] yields 393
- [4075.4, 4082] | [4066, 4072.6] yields 378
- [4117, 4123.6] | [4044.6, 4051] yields 432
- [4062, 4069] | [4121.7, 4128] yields 427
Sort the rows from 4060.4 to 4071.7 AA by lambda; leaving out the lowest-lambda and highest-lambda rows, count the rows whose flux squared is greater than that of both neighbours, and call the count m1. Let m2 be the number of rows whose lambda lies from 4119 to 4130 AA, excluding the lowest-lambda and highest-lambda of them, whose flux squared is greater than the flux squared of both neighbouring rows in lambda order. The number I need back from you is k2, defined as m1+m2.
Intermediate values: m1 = 1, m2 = 3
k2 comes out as 4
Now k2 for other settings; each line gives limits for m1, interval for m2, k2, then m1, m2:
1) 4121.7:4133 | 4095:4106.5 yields 6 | 3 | 3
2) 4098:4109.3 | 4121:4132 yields 5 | 2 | 3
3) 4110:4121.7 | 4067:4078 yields 5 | 3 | 2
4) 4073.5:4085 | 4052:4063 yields 5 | 3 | 2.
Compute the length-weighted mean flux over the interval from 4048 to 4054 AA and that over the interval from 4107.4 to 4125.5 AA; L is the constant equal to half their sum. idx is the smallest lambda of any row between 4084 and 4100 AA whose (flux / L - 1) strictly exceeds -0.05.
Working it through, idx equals 4088.11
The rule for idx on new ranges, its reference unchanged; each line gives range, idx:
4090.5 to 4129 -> 4090.93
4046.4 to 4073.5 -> 4046.90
